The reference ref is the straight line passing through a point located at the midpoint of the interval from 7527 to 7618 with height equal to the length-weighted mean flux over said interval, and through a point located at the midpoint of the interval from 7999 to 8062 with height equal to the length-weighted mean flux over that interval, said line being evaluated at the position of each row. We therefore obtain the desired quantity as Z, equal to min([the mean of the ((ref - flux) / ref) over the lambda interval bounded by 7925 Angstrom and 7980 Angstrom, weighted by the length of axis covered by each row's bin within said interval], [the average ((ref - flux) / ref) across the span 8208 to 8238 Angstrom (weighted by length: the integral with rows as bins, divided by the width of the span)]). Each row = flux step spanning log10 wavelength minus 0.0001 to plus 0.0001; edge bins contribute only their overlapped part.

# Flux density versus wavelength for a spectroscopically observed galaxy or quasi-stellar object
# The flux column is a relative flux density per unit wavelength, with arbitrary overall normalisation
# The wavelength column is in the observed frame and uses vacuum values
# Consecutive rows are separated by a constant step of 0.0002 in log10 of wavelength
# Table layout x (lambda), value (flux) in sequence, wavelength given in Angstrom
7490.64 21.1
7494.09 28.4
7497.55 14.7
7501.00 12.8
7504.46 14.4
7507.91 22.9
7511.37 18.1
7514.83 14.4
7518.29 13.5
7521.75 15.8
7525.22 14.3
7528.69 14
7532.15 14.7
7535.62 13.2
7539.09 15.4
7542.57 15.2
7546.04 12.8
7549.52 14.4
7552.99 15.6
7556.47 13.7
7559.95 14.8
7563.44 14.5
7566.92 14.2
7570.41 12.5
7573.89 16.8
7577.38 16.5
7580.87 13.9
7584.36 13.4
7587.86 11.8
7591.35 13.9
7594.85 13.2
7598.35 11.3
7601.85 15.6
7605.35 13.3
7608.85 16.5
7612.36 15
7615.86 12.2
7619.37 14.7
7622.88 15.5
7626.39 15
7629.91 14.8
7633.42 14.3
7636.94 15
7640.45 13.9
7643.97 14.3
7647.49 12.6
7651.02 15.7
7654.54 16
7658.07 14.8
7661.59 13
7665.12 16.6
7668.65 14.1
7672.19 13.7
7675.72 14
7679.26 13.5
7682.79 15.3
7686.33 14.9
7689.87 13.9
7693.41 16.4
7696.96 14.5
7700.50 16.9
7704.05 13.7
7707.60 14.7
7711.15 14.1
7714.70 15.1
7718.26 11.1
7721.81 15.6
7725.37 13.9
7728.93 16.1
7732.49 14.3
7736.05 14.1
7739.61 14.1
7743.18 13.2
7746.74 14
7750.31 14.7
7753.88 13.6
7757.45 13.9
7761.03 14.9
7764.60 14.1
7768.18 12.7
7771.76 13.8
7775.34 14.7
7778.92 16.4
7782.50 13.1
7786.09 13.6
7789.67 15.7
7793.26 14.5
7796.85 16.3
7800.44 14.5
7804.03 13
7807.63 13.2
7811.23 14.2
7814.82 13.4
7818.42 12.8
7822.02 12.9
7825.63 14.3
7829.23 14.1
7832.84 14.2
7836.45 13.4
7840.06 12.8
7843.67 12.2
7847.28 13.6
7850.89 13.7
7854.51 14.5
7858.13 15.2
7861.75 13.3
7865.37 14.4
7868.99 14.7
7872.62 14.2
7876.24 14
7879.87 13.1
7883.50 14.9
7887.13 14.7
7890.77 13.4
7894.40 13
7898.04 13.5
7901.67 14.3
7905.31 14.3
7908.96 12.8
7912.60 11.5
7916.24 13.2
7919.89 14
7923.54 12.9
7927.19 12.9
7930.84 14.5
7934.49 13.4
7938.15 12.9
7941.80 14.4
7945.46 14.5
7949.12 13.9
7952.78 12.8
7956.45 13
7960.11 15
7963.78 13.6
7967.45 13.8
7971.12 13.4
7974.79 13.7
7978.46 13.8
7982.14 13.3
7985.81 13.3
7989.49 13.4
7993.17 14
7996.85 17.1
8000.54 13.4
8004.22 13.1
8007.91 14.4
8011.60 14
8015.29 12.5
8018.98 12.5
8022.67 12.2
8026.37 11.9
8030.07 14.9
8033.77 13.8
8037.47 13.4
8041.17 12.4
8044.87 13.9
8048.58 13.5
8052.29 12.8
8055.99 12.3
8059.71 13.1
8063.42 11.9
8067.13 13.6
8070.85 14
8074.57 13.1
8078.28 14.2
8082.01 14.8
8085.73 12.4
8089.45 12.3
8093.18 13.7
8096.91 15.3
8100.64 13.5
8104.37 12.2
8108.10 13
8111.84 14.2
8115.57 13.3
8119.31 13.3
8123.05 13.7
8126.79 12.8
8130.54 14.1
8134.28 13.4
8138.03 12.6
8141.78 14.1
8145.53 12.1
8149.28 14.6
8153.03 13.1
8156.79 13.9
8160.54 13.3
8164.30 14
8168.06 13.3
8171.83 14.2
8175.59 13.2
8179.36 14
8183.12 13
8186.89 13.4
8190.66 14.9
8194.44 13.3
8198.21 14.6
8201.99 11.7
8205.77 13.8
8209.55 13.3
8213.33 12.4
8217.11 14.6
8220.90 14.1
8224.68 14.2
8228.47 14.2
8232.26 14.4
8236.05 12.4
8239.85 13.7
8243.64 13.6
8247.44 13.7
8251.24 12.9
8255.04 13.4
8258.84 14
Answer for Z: -0.075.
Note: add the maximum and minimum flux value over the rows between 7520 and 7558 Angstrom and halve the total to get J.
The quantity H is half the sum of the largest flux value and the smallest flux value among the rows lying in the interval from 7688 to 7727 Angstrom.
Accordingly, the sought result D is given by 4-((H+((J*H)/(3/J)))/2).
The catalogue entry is -480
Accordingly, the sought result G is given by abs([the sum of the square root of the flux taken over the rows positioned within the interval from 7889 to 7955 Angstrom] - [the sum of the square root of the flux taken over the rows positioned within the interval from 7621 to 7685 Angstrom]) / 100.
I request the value 0.026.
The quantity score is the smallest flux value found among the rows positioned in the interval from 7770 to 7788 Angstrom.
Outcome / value 13.1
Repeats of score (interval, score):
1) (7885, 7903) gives 13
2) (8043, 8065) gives 11.9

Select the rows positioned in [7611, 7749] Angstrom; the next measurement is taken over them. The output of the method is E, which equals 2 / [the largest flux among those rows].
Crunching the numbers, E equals 0.118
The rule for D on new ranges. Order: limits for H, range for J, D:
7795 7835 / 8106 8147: -423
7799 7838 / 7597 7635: -442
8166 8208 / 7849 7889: -446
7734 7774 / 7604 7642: -477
